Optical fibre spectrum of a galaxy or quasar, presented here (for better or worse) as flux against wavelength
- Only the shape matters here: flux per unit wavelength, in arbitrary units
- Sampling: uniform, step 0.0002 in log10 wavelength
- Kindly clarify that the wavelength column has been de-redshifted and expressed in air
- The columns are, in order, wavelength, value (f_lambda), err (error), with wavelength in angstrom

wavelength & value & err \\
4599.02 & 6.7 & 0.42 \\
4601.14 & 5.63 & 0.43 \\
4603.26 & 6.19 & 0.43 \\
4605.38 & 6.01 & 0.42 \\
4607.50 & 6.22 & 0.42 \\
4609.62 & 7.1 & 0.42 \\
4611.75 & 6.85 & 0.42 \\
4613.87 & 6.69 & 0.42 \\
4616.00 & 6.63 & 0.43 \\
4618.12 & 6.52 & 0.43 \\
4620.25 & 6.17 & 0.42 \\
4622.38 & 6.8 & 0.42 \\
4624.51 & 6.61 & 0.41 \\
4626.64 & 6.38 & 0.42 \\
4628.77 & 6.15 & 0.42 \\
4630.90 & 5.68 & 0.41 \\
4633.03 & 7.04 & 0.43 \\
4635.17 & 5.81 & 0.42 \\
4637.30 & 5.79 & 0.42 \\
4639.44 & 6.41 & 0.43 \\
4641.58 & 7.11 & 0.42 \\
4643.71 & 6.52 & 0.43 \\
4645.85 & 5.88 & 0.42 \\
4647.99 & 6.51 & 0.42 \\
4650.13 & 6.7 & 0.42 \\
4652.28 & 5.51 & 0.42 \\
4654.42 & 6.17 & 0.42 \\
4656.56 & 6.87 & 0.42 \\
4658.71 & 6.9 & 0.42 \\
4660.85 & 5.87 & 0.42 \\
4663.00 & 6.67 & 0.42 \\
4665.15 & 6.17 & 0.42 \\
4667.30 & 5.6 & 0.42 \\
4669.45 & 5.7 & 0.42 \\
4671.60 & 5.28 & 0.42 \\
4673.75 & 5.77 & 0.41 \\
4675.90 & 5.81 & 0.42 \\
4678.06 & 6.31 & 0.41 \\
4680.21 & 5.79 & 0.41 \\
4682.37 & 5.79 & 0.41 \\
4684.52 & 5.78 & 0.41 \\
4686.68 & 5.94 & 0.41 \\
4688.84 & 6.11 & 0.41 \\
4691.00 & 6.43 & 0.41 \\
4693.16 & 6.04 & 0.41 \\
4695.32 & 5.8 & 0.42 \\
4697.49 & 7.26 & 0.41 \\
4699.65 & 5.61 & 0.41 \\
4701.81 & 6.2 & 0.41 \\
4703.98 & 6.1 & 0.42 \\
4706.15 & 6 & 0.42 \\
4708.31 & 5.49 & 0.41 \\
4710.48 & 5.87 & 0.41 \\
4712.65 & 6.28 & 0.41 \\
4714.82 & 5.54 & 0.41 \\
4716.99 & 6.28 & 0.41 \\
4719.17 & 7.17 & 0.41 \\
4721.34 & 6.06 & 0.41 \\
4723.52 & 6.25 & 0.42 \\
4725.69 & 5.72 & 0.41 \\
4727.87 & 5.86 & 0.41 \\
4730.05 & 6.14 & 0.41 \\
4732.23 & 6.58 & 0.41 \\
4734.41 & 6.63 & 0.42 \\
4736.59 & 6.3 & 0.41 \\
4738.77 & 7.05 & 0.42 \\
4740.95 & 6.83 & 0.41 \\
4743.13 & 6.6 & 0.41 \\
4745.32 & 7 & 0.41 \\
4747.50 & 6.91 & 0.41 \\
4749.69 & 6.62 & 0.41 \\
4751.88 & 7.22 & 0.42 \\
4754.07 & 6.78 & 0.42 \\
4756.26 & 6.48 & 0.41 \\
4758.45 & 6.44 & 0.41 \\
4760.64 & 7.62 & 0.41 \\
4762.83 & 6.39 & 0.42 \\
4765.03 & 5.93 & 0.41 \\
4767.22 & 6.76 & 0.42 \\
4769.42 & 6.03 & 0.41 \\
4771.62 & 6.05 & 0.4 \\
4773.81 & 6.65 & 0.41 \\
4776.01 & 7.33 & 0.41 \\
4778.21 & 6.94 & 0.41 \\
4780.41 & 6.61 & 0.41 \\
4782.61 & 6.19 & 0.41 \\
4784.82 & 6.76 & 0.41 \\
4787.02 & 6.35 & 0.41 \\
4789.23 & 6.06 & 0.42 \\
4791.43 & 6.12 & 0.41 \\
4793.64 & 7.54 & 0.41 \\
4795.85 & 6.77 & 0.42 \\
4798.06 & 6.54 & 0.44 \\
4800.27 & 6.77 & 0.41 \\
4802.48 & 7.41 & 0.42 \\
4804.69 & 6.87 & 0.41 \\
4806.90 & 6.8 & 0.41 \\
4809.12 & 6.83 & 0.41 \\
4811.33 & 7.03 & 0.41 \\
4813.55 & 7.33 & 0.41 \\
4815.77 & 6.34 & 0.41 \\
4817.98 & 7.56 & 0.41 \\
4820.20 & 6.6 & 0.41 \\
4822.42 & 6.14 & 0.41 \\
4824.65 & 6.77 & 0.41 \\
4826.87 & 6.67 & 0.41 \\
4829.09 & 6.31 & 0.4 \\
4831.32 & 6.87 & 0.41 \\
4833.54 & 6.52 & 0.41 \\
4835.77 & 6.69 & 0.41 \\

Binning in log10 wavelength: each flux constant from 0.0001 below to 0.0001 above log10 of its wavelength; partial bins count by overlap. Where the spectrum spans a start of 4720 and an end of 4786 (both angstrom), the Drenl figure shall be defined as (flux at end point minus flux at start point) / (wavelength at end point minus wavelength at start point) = 0.011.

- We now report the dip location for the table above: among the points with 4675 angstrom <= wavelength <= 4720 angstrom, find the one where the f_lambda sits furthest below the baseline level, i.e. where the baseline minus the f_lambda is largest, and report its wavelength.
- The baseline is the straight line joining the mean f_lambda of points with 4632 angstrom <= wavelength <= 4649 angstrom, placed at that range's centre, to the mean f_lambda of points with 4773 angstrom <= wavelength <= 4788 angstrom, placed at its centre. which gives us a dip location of 4708.31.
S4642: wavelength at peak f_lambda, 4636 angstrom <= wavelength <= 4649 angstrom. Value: 4641.58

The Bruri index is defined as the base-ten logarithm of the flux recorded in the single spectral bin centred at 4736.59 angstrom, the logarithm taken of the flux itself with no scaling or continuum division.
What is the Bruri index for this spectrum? 0.799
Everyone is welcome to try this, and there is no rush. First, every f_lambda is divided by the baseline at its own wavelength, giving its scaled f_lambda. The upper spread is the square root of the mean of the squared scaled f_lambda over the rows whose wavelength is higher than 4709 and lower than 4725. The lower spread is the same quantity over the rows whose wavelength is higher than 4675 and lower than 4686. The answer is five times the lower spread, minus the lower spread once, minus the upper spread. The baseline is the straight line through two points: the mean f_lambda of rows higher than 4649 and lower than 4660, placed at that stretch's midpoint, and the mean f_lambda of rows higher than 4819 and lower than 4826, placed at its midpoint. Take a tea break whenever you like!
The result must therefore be 2.7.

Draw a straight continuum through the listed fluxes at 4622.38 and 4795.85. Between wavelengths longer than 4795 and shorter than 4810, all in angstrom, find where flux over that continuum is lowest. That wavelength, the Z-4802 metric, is 4798.06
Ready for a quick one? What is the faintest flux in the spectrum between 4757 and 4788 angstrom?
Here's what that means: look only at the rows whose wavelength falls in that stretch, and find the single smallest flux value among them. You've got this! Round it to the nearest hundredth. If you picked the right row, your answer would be 5.93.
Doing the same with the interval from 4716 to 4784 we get 5.72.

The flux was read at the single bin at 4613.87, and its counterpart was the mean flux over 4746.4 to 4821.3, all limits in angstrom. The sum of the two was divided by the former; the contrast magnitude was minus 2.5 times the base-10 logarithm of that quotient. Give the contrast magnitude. -0.76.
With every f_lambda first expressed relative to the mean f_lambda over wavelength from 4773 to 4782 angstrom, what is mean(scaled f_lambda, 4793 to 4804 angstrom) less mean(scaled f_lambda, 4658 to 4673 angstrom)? 0.14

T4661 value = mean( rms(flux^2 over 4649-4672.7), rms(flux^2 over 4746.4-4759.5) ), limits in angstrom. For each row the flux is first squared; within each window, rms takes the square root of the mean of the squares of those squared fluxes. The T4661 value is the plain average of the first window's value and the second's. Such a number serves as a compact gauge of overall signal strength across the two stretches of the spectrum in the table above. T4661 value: 42.1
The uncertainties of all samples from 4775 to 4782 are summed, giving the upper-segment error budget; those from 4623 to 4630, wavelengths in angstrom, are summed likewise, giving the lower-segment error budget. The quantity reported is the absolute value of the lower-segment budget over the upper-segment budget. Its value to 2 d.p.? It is 1.02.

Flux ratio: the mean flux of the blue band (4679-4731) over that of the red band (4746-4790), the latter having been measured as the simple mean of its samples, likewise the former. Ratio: 0.92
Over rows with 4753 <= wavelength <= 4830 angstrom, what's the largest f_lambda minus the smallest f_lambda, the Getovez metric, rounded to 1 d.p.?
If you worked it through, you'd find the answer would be 1.7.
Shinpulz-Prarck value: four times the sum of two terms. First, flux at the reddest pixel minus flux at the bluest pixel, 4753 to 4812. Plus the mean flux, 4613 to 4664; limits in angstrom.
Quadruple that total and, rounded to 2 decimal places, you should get 26.56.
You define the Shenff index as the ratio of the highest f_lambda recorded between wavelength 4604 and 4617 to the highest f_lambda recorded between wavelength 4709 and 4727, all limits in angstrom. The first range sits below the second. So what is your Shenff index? 0.99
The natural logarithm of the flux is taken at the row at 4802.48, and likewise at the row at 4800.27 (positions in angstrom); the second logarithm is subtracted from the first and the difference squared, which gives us 0.0082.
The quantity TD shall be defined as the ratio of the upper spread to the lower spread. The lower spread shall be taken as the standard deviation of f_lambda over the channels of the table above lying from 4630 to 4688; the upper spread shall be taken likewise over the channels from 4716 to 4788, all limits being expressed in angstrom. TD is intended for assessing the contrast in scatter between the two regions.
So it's 0.89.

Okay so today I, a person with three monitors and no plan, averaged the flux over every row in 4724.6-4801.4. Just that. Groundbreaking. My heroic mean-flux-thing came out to 6.6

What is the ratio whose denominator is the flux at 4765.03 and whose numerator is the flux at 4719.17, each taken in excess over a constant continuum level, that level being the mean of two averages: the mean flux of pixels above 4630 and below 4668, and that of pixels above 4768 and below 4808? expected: -1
